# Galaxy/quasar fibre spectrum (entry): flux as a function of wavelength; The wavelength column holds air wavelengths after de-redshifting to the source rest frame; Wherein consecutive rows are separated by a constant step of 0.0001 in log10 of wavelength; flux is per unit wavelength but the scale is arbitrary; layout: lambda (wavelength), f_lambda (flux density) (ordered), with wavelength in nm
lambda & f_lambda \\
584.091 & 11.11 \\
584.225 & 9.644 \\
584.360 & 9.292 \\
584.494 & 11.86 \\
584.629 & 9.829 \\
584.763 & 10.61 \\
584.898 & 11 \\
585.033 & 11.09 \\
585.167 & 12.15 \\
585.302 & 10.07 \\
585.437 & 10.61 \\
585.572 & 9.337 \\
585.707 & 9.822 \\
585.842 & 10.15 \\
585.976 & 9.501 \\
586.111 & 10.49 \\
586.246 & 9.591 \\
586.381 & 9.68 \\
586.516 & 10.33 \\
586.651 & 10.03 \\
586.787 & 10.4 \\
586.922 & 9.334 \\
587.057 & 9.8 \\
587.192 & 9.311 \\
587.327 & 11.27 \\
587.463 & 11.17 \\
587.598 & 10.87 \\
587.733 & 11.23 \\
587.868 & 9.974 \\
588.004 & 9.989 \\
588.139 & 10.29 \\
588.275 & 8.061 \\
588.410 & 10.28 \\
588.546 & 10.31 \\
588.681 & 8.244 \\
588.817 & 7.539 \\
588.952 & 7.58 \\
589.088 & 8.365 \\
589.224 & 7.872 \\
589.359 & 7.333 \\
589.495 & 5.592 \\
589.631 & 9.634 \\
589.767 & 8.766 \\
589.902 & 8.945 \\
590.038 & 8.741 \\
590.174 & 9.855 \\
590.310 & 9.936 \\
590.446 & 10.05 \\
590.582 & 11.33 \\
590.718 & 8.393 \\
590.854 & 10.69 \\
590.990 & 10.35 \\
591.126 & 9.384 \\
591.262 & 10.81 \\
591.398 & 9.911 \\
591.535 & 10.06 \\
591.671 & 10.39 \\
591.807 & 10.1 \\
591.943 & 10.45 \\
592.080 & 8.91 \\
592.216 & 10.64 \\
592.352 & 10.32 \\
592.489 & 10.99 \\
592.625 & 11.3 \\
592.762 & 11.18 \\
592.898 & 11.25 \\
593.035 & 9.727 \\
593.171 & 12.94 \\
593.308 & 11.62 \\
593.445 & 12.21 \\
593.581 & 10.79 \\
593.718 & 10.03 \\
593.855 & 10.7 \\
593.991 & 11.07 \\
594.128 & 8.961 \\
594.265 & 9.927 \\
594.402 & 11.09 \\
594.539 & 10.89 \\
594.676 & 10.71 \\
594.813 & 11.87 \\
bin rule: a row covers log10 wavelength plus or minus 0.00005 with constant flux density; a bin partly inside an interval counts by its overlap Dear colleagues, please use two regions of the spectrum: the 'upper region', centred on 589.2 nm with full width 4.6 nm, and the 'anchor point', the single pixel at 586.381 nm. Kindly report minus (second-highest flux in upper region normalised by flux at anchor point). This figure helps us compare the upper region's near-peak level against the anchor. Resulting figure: -1.16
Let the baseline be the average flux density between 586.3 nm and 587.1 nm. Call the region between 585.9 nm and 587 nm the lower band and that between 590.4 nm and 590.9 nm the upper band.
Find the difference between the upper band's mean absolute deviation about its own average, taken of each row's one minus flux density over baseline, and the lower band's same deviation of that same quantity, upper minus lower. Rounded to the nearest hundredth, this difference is 0.05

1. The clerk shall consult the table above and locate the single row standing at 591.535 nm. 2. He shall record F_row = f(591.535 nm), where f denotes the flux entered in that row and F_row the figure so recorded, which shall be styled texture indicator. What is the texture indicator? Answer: 10.06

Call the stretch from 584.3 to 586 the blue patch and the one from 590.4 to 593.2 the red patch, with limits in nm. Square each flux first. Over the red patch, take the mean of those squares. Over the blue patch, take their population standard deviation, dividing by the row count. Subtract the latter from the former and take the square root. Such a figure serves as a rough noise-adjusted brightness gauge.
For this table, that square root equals 9.5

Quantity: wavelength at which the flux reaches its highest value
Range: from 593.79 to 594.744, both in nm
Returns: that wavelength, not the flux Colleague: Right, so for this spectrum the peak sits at 594.402 nm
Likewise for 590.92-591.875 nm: 591.262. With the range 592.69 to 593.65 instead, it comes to 593.171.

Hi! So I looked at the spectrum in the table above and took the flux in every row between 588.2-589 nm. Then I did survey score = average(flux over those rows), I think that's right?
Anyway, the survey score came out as 8.7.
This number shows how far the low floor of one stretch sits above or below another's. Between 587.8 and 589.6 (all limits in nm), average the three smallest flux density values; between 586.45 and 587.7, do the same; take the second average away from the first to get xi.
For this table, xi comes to -3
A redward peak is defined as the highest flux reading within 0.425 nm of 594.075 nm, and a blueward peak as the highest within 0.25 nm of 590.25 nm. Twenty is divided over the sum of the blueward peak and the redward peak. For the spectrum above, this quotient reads 0.946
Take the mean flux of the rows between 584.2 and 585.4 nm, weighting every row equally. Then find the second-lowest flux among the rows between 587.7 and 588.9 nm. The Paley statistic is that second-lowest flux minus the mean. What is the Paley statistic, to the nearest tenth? -2.6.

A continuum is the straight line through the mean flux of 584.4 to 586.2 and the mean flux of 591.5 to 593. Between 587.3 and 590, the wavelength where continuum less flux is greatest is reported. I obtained 589.495 nm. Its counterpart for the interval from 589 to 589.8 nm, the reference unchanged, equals 589.495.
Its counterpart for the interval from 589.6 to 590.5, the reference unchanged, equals 590.038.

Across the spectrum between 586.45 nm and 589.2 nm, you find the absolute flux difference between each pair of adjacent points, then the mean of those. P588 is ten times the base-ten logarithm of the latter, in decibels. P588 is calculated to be -1.0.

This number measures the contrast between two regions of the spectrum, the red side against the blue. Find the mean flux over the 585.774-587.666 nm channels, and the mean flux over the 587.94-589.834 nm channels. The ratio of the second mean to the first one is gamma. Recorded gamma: 0.84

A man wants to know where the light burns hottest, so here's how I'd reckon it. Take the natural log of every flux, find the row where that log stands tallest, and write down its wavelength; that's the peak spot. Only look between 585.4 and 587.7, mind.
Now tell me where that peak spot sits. 587.327 nm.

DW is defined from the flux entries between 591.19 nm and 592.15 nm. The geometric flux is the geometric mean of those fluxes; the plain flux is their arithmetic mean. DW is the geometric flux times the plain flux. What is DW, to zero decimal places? 102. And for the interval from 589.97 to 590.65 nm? 99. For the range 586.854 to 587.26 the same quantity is 90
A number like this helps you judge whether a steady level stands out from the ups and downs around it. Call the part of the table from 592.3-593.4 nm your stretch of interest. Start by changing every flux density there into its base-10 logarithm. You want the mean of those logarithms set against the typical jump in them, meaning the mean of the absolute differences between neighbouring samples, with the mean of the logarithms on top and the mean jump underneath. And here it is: 26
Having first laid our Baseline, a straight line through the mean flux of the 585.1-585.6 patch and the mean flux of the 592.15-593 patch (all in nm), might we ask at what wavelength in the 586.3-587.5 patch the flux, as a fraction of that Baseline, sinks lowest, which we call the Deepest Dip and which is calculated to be 587.192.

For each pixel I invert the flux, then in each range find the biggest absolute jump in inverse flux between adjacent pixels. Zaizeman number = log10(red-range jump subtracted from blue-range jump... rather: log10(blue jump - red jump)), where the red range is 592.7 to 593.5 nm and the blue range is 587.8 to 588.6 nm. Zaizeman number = -2.9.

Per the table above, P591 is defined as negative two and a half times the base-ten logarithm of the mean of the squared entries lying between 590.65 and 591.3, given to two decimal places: -4.99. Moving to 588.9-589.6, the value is -4.35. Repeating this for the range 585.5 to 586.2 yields -4.97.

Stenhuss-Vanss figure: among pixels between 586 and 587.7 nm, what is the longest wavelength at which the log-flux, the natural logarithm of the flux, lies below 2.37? 587.192 nm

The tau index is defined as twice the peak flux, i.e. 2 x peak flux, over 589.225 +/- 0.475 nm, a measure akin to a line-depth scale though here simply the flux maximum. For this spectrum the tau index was 19.3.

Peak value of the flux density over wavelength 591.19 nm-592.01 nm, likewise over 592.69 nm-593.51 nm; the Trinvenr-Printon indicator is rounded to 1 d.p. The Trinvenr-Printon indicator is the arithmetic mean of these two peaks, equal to 11.9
